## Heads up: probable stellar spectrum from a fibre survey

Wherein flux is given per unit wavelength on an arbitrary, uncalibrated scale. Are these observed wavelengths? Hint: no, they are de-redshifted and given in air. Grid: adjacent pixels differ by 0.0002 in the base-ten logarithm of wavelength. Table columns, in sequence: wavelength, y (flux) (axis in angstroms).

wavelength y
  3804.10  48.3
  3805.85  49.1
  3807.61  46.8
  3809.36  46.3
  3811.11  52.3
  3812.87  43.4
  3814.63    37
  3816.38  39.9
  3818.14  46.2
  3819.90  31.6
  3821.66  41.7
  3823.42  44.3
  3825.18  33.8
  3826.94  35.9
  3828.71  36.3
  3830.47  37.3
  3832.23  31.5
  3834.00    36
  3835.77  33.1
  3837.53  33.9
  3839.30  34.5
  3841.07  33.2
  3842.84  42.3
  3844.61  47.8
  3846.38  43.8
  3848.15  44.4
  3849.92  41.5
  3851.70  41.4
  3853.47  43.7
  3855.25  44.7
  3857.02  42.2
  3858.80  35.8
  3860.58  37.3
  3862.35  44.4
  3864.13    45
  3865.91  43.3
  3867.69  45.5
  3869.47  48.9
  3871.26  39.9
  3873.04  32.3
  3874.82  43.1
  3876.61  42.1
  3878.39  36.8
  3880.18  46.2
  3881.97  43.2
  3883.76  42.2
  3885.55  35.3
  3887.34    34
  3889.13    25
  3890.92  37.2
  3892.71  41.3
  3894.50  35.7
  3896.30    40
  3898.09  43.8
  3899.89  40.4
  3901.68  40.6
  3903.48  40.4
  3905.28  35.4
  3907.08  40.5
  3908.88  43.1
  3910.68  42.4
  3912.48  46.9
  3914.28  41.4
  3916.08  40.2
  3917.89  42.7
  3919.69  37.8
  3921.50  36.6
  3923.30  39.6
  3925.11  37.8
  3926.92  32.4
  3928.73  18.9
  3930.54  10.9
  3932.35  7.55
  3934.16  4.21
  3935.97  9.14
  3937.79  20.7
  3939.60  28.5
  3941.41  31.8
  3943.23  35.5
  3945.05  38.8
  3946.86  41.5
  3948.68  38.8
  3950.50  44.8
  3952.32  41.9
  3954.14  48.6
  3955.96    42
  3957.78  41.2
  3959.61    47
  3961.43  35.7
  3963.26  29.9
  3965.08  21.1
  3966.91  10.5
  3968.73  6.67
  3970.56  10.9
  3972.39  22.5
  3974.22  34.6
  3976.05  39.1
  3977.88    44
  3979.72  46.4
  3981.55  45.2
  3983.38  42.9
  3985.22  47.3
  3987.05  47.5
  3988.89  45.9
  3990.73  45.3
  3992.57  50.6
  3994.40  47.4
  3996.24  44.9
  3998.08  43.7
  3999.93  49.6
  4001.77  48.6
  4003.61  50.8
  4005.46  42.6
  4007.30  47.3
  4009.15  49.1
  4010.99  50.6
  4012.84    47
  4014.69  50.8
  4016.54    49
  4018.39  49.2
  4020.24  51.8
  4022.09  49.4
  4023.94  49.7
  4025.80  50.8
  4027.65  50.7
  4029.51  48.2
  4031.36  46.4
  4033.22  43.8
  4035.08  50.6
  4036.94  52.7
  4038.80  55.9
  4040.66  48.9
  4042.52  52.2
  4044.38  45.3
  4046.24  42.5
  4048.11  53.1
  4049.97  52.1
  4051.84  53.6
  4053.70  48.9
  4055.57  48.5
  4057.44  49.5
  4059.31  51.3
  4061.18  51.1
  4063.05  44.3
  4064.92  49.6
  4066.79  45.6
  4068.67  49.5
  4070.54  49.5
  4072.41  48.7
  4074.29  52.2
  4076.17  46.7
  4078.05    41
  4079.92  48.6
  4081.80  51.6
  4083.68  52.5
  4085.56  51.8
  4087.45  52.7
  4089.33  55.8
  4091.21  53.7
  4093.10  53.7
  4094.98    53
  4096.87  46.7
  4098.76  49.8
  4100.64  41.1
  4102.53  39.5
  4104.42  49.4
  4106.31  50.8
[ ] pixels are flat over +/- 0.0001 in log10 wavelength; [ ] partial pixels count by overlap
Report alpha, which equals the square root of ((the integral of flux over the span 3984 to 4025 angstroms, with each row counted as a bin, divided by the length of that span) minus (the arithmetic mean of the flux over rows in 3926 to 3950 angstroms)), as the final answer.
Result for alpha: 4.9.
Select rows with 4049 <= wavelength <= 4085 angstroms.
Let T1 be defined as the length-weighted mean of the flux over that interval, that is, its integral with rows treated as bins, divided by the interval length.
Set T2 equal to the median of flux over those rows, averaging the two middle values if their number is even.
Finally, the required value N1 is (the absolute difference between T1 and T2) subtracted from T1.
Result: 49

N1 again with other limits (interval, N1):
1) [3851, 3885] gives 41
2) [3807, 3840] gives 37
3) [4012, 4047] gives 49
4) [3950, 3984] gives 27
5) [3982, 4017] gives 47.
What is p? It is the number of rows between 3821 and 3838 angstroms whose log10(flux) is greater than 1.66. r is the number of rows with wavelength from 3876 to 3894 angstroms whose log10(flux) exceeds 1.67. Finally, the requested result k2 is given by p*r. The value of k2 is 0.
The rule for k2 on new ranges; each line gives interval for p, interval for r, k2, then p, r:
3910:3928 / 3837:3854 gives 1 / 1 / 1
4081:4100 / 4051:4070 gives 80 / 10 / 8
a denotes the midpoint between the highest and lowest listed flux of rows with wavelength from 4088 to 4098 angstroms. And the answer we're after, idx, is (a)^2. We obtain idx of 2627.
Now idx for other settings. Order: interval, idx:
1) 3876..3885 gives 1722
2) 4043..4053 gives 2309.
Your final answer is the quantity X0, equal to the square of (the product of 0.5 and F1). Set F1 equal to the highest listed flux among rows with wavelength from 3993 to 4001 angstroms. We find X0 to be 615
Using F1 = 49.6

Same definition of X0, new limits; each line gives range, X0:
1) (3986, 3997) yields 640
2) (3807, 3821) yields 684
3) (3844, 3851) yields 571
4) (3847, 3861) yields 500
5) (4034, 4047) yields 781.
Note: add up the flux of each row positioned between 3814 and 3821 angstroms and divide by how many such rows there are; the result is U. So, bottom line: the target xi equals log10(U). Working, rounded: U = 38.7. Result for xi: 1.59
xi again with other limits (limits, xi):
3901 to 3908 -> 1.59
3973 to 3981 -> 1.61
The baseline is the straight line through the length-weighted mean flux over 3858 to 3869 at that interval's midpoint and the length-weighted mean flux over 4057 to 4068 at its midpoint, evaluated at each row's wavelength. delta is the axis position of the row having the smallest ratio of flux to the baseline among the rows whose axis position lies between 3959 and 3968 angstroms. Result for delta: 3966.91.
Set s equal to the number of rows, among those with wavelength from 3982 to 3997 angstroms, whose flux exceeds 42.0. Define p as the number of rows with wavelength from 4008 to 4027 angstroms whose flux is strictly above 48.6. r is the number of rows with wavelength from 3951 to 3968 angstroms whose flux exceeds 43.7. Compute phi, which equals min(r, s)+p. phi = 11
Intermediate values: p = 9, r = 2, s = 8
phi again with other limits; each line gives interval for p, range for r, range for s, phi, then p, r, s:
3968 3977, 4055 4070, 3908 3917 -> 3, 0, 8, 3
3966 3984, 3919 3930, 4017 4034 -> 0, 0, 0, 9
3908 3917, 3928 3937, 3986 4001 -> 0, 0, 0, 8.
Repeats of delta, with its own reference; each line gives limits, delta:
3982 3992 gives 3983.38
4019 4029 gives 4022.09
